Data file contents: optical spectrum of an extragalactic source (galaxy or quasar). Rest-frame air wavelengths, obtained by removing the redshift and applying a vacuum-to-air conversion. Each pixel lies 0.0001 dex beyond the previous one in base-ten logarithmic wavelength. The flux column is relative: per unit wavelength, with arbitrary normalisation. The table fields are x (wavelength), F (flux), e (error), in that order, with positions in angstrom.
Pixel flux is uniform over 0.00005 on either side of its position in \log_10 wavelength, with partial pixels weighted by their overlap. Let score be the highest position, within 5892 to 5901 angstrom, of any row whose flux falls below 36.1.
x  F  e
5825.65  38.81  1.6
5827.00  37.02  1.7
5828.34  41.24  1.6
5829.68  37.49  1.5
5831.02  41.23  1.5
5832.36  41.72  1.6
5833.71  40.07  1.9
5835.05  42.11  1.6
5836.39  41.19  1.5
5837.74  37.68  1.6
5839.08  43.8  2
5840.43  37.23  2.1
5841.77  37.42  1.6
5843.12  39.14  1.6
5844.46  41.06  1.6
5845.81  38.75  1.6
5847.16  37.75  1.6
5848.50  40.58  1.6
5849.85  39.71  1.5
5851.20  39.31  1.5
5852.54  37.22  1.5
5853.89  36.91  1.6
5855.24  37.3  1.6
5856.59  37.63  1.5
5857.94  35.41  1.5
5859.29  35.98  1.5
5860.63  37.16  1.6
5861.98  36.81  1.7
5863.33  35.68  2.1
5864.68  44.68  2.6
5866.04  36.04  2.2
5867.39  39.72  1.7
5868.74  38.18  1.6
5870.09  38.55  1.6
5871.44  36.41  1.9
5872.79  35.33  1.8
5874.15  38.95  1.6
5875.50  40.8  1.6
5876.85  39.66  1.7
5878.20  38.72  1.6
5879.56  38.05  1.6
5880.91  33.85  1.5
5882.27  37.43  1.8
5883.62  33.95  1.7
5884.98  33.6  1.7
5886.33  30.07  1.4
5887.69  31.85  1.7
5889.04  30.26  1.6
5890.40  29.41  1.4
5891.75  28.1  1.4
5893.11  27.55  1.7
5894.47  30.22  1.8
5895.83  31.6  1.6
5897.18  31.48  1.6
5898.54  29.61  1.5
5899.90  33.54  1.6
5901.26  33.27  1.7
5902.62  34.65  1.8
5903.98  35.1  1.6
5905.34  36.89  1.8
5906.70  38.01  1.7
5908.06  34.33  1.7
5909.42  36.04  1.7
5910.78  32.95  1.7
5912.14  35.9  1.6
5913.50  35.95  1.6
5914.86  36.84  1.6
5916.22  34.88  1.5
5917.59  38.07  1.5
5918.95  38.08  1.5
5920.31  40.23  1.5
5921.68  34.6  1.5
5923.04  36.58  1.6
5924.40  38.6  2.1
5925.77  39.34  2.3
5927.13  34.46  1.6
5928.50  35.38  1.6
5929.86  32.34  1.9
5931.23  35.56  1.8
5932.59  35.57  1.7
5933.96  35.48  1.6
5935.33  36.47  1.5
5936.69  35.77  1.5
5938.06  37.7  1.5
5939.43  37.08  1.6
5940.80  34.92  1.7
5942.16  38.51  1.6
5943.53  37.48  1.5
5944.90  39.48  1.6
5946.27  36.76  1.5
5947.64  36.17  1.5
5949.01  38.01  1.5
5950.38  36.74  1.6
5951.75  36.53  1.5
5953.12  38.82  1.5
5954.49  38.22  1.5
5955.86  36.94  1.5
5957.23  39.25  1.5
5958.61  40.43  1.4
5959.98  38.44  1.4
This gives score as 5899.90 angstrom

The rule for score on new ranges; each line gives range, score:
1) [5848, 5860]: 5859.29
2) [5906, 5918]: 5916.22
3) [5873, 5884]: 5883.62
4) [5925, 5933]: 5932.59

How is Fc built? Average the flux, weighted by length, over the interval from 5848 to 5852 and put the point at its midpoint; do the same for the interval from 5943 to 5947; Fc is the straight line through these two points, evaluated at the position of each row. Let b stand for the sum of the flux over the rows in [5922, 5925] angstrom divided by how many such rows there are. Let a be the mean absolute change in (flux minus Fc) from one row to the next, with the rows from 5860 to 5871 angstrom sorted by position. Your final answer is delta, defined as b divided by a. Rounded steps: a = 3.5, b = 37.6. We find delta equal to 11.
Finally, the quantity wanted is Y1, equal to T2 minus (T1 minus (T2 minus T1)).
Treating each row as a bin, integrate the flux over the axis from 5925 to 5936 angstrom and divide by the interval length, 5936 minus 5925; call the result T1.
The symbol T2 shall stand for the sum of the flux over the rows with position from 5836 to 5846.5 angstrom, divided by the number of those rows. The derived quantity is 8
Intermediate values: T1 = 35.6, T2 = 39.5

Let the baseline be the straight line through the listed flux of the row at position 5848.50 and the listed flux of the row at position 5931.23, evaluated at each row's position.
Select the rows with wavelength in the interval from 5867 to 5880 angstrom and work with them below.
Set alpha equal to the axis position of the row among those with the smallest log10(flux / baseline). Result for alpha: 5872.79 angstrom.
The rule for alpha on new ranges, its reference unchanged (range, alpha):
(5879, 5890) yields 5886.33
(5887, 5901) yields 5893.11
